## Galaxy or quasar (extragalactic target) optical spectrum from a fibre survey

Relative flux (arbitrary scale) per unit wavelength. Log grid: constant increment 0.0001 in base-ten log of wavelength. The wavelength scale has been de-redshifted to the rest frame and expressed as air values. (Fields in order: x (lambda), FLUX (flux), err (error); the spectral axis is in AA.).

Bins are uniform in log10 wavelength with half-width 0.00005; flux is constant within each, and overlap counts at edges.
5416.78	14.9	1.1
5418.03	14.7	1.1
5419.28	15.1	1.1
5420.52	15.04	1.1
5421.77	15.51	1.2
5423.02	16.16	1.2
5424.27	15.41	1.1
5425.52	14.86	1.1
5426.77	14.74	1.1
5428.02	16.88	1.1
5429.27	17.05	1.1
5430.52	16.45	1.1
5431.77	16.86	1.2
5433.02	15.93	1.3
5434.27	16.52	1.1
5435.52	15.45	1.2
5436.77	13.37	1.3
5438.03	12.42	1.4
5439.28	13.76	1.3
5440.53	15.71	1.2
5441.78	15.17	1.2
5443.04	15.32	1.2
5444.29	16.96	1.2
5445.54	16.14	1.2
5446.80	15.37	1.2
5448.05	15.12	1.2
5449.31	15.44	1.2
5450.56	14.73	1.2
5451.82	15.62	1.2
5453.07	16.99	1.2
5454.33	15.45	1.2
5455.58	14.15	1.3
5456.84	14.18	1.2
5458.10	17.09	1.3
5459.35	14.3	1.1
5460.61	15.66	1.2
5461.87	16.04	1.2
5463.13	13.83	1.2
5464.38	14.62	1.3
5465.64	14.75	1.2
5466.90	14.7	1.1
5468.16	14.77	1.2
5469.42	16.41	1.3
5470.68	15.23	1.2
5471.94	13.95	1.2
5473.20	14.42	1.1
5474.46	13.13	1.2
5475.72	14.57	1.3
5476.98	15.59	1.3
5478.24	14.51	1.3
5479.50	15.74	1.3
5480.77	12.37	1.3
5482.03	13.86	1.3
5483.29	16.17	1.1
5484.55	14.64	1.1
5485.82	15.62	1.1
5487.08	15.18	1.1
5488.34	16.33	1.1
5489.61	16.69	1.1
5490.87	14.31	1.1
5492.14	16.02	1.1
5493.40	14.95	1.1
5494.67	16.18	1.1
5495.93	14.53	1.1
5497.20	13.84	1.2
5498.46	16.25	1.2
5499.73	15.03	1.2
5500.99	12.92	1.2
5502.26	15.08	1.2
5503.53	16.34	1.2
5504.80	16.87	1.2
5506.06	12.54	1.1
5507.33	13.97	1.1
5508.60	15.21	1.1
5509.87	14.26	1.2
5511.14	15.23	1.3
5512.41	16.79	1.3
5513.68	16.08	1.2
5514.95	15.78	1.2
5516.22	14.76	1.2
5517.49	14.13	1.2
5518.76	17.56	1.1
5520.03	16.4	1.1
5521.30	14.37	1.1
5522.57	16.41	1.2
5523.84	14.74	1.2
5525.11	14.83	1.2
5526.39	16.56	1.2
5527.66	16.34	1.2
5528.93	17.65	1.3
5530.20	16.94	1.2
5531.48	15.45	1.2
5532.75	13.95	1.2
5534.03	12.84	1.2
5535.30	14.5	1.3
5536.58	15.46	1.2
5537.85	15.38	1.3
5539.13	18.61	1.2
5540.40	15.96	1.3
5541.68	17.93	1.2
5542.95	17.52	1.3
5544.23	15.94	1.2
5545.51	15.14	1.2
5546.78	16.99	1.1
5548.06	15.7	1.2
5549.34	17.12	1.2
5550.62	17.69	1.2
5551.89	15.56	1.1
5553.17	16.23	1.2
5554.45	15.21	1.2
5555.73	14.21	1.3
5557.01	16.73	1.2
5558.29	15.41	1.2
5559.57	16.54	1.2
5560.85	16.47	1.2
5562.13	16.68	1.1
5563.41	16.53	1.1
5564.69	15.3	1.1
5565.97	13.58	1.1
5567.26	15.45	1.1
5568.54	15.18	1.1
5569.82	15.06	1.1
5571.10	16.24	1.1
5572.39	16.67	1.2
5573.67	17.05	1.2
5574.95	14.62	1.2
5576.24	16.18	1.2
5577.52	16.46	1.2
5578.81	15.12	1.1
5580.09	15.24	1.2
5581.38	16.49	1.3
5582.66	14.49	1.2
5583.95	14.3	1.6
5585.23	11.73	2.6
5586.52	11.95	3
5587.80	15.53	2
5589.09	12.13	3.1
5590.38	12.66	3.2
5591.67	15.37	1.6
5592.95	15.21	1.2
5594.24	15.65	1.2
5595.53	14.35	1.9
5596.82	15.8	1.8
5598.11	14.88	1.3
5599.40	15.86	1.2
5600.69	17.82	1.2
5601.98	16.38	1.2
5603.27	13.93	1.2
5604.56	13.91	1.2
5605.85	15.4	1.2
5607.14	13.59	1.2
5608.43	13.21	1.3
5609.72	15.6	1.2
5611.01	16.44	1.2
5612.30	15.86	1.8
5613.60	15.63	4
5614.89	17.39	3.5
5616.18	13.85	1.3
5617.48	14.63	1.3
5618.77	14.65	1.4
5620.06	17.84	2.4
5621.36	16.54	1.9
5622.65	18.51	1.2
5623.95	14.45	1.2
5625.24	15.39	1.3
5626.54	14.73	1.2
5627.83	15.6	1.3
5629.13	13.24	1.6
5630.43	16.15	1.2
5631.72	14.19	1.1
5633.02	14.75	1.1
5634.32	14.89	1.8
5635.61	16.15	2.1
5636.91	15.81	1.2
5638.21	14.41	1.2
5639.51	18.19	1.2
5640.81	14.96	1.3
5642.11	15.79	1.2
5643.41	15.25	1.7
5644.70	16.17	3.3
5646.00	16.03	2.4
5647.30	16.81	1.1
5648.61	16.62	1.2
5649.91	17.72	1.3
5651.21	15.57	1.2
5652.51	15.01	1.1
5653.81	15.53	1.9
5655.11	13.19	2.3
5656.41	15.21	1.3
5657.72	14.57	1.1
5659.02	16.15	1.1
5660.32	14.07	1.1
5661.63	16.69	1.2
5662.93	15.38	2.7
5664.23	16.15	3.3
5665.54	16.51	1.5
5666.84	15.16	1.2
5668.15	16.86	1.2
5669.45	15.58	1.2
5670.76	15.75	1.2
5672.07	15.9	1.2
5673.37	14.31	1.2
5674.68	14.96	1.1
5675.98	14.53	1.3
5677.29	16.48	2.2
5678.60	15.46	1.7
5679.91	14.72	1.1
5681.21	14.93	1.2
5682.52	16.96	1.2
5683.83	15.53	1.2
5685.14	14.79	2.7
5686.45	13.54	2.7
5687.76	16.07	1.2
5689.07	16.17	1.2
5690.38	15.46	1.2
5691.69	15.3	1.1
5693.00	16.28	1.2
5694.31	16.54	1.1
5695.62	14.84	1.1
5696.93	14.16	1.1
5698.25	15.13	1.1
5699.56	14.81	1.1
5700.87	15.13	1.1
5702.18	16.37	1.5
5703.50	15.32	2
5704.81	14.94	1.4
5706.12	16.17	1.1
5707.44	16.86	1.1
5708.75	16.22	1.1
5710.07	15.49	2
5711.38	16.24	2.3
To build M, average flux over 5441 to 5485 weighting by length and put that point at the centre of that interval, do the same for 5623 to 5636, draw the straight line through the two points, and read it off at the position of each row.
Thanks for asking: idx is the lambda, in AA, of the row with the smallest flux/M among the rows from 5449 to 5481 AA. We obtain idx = 5480.77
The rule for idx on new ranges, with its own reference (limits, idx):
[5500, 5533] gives 5506.06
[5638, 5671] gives 5655.11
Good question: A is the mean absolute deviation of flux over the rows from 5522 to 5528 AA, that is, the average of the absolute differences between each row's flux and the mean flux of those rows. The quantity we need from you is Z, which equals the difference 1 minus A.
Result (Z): 0.21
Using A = 0.8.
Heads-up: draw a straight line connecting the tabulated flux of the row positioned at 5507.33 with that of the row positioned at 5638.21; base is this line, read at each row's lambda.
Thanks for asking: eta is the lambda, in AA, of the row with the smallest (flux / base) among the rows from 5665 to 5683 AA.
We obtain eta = 5673.37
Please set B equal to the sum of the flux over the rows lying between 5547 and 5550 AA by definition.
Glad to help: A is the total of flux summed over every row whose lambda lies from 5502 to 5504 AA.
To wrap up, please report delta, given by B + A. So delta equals 64.2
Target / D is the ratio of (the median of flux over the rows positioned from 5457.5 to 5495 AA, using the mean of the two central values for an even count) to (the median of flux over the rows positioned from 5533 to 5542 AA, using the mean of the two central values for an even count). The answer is 0.96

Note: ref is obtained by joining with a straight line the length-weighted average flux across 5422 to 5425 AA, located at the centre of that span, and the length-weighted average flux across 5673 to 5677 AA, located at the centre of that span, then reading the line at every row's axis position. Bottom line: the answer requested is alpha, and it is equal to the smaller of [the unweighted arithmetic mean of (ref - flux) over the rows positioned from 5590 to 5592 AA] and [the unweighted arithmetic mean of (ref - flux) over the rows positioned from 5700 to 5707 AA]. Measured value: -0.90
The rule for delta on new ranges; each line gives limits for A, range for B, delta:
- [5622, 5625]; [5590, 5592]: 61.0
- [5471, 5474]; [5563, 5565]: 60.2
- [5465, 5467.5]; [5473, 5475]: 57.0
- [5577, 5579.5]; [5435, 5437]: 60.4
